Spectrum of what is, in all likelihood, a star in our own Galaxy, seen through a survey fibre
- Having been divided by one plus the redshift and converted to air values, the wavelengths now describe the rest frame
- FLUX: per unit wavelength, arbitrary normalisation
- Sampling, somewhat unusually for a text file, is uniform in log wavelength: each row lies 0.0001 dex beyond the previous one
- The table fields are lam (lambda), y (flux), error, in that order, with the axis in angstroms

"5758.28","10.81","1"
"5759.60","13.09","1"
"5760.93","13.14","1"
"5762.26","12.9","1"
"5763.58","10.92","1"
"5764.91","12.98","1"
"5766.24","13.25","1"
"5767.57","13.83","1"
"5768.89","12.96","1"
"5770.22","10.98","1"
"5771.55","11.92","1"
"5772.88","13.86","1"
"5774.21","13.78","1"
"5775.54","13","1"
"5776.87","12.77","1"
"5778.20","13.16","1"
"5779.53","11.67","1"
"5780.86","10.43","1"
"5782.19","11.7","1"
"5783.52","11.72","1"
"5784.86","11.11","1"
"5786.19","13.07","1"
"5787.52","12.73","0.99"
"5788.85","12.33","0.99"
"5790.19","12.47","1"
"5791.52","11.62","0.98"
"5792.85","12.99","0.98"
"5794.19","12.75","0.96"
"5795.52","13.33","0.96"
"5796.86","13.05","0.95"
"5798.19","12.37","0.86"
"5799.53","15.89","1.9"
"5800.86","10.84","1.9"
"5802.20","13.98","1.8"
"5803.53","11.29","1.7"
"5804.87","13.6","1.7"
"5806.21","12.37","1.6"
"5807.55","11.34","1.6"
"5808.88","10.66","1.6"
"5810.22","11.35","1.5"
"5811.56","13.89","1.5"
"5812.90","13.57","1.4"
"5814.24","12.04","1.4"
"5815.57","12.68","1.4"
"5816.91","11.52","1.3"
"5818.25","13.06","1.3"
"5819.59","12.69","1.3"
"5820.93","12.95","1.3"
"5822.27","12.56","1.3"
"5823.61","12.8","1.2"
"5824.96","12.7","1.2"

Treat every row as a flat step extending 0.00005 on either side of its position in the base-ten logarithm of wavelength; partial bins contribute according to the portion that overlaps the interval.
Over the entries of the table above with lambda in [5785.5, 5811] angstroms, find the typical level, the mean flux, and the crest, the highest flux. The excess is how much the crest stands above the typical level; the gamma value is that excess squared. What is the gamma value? 11.3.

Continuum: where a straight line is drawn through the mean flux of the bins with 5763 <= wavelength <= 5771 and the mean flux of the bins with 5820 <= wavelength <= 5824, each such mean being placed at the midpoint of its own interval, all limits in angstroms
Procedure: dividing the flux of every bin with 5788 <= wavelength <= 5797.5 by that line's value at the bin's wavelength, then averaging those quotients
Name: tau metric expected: 1.00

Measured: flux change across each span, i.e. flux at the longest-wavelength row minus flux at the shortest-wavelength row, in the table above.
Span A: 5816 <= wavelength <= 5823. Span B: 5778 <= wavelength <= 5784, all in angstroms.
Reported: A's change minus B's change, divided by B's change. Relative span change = -1.7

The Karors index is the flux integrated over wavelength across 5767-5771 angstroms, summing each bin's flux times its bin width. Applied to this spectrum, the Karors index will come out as 50.2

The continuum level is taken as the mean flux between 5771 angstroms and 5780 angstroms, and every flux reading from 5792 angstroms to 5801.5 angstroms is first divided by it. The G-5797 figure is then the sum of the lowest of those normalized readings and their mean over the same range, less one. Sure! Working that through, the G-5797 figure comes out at 0.85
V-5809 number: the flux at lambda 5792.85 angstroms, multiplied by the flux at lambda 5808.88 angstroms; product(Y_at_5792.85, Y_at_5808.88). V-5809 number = 138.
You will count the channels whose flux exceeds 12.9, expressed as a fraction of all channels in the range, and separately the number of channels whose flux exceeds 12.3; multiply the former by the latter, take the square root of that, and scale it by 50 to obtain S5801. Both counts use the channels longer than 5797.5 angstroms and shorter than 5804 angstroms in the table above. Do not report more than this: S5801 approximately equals 55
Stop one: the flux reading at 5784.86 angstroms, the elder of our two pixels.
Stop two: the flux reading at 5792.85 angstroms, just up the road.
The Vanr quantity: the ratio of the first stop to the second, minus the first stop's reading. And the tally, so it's -10.3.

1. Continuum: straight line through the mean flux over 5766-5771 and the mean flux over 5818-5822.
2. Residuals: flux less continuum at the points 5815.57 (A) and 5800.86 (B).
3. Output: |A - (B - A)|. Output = 1.6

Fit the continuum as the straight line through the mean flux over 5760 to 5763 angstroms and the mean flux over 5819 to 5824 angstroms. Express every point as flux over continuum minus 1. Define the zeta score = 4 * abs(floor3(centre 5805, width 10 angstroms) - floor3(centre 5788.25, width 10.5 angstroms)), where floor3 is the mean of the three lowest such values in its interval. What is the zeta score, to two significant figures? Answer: 0.15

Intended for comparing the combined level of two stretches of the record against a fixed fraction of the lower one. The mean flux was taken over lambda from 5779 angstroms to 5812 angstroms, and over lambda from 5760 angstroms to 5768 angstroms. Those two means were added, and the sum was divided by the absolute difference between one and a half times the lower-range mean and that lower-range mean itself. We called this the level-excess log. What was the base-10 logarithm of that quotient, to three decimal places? 0.594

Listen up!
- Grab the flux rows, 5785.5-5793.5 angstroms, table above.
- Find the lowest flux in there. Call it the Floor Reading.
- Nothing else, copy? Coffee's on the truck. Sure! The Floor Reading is 11.62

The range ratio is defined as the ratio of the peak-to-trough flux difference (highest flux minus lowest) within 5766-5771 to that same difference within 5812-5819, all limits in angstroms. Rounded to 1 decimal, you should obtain 1.4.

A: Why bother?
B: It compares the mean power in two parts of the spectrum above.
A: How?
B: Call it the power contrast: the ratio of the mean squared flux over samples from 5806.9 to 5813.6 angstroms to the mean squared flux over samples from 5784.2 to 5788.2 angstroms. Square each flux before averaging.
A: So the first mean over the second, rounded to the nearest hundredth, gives 0.98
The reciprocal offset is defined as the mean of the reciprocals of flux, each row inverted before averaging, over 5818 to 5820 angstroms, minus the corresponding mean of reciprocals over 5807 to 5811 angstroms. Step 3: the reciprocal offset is -0.012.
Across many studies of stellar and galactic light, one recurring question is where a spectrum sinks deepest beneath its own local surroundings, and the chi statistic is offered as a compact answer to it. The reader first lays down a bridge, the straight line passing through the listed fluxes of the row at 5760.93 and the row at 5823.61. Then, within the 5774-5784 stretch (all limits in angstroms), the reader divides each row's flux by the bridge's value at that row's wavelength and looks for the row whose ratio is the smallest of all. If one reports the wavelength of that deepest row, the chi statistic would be 5780.86 angstroms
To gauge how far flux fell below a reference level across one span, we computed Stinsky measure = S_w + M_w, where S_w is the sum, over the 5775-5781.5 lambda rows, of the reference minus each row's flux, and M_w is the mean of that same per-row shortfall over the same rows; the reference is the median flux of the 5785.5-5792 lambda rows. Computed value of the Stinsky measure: 1.6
